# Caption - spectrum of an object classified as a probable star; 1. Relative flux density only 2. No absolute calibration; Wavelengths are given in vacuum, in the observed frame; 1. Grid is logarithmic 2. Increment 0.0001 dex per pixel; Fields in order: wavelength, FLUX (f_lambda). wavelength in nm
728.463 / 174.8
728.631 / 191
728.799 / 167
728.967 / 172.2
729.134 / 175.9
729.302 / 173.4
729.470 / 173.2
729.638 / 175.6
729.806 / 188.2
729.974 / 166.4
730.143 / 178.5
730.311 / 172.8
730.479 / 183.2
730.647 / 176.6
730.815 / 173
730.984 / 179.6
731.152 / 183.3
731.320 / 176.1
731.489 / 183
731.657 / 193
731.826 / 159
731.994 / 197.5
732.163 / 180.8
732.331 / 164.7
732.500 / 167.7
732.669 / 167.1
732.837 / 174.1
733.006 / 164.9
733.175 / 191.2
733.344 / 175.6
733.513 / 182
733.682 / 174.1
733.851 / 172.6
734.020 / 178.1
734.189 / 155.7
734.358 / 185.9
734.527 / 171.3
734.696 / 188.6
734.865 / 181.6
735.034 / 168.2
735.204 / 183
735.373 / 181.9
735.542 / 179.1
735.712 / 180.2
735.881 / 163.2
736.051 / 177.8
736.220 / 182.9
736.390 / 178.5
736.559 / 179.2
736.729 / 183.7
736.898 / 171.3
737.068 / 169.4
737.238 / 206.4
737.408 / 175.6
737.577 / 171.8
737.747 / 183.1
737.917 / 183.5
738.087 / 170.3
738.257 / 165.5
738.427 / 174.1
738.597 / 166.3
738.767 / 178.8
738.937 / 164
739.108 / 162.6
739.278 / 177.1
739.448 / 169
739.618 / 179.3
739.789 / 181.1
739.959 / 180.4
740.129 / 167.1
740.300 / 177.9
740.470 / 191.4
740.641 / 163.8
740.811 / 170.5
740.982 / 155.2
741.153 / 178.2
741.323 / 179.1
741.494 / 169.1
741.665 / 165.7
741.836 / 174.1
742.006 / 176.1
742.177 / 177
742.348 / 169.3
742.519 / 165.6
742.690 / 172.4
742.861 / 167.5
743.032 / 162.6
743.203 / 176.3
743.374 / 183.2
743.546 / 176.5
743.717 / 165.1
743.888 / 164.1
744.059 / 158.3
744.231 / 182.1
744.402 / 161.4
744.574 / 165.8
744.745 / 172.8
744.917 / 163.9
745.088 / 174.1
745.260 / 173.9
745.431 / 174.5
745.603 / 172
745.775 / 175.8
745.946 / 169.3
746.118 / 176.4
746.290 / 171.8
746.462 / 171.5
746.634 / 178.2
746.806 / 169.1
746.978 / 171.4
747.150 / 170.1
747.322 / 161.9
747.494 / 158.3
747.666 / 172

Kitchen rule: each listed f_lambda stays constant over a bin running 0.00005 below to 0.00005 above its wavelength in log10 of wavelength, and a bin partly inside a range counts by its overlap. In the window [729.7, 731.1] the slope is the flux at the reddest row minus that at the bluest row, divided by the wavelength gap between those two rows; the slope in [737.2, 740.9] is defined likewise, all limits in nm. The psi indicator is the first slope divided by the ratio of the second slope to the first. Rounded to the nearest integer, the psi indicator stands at -5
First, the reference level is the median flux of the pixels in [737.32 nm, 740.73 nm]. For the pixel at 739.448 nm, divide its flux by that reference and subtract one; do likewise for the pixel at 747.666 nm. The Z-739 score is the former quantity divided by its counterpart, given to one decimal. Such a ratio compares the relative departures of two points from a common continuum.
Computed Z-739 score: 2.1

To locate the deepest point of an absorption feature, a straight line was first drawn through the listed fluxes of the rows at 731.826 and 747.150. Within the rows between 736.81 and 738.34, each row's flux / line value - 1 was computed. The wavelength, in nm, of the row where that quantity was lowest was 738.257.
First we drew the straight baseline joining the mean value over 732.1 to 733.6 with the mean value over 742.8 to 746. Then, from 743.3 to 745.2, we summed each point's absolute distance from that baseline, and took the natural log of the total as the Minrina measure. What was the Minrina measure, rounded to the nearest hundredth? 4.39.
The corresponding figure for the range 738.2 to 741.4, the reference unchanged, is 4.96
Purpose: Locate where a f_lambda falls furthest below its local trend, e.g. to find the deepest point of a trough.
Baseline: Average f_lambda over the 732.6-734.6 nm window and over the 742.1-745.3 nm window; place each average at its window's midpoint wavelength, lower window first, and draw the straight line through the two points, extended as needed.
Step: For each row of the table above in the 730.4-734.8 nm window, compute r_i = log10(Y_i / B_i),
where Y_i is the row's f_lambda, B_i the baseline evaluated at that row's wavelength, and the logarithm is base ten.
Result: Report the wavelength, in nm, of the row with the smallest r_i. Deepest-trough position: 734.189 nm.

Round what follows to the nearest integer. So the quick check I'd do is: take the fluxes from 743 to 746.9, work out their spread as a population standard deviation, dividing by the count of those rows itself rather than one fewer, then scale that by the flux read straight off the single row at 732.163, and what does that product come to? 1167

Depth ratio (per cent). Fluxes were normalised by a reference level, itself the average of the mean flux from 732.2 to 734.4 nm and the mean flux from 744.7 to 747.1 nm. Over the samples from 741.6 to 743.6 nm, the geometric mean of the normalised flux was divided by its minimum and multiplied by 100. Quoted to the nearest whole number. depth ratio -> 106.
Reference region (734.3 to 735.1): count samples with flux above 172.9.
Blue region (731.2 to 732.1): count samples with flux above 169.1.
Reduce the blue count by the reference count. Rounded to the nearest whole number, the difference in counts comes 1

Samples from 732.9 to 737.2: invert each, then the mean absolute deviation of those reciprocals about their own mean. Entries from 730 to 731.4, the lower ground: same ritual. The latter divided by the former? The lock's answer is 0.48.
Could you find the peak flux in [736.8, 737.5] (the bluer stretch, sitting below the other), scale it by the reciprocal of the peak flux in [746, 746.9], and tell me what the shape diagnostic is 1.16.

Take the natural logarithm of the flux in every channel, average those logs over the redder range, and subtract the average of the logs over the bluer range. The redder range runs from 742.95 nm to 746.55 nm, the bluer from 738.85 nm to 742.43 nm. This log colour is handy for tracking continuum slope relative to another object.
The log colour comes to -0.010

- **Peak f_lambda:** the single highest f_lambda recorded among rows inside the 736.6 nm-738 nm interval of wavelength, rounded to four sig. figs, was 206.4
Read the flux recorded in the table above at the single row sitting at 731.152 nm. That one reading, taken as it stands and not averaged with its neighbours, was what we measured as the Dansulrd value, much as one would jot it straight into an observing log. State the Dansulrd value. 183.3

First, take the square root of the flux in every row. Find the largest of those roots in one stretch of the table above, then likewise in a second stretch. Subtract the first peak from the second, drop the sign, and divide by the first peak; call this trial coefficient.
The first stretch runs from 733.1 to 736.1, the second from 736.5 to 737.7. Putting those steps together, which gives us 0.039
